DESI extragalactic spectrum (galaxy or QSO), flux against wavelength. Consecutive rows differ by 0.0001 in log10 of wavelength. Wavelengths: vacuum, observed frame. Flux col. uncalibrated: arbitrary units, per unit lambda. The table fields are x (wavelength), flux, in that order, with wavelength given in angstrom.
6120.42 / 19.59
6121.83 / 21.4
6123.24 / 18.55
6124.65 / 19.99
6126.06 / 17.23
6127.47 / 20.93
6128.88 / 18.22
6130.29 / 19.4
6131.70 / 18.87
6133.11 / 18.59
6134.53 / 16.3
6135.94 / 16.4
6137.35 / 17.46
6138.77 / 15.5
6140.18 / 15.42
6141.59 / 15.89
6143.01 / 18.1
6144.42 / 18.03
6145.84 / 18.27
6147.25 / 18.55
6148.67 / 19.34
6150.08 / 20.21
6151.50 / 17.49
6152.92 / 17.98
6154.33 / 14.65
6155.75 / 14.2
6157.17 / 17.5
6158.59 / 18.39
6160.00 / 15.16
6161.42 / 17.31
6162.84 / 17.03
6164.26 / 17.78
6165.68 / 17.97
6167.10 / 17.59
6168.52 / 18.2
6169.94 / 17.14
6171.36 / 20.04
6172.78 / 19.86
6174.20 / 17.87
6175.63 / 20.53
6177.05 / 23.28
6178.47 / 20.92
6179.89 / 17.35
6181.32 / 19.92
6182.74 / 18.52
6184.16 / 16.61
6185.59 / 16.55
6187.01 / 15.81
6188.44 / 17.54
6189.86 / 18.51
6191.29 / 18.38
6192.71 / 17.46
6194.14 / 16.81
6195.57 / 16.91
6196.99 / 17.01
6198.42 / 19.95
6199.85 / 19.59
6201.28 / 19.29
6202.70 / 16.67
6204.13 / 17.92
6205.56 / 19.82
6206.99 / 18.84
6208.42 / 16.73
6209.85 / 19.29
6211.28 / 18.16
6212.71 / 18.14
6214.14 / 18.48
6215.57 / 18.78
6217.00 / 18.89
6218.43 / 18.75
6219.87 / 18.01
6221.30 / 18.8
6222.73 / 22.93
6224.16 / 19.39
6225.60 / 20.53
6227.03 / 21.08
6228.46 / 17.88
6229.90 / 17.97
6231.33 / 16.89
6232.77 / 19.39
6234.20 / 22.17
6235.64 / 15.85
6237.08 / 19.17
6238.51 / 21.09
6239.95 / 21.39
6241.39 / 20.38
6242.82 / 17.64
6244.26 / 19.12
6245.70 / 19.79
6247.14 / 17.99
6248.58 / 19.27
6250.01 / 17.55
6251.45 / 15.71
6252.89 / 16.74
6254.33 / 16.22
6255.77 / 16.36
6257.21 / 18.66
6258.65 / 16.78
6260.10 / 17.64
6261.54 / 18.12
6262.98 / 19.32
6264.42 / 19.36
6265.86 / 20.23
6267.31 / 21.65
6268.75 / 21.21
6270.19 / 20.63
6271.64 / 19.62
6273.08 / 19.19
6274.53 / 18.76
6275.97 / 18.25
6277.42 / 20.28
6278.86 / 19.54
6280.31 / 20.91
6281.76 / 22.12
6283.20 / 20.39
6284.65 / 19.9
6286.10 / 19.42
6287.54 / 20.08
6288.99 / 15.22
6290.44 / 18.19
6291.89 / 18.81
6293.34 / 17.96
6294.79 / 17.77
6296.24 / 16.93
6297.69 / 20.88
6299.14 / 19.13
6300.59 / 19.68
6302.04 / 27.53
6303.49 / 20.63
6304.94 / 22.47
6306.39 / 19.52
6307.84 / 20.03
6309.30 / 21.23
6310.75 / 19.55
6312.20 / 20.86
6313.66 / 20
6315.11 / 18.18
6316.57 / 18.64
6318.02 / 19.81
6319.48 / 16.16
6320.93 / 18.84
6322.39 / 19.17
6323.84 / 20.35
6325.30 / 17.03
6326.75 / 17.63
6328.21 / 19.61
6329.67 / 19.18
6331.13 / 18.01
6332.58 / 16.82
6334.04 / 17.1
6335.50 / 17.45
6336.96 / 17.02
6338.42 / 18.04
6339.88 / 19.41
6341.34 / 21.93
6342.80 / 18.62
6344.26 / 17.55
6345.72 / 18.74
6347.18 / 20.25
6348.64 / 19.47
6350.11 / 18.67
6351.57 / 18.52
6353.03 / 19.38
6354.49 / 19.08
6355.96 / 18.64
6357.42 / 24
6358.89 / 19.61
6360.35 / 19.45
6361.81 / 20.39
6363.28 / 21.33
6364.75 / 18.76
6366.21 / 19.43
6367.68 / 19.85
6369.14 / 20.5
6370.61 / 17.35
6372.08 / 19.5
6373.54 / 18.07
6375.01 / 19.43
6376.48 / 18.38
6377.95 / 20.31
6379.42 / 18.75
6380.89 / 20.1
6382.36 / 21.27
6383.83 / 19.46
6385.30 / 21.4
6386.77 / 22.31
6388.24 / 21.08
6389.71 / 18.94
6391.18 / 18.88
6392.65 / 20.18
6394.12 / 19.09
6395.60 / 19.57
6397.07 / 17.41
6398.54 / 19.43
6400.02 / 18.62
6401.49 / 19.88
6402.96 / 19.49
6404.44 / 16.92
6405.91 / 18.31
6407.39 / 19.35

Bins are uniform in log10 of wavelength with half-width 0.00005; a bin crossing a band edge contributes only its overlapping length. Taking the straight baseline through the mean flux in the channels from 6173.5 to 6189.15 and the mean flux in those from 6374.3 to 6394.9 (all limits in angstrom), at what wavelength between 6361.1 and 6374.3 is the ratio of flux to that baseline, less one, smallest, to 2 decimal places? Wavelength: 6370.61 angstrom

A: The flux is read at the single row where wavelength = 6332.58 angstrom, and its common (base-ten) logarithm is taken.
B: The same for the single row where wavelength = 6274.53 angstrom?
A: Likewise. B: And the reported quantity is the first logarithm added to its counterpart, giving 2.50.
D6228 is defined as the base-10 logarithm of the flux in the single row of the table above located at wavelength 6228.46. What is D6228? 1.25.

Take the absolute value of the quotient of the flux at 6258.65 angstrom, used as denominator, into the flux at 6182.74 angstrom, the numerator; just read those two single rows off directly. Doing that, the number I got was 1.10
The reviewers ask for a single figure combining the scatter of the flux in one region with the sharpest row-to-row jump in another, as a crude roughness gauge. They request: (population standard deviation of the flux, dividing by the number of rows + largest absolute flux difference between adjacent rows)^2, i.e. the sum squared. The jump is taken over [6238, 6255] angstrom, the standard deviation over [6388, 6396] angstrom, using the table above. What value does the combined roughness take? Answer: 12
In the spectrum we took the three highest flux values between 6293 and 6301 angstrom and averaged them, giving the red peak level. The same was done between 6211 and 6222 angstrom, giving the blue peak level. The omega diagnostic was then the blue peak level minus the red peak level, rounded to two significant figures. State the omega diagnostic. -1.1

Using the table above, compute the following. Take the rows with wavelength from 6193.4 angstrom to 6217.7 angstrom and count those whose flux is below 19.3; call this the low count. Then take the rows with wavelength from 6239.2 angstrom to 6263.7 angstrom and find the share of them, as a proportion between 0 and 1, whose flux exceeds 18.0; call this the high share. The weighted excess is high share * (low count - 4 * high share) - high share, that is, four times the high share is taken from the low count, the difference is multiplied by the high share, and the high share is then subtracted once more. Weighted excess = 5.2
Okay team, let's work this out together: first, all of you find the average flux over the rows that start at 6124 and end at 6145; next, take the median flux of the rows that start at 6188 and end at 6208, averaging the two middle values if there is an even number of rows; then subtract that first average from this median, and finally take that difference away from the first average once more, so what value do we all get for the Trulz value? 17.4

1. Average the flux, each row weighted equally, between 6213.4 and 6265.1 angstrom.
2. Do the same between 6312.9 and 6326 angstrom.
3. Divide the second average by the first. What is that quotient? 1.00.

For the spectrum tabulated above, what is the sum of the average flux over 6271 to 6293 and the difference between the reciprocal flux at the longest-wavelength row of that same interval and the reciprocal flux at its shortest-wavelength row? 19.4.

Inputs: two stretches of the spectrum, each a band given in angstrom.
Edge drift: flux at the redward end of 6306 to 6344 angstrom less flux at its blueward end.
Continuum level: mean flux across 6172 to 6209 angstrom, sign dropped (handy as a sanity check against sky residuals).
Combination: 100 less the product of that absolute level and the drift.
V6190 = 117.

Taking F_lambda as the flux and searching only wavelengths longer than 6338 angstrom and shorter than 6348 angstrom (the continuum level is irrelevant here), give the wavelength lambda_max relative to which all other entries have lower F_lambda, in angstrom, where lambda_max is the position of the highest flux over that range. 6341.34 angstrom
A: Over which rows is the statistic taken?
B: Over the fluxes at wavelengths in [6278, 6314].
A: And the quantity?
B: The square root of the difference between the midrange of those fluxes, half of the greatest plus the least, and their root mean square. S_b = 1.1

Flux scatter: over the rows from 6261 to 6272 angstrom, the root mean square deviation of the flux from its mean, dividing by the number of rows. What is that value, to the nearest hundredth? 1.07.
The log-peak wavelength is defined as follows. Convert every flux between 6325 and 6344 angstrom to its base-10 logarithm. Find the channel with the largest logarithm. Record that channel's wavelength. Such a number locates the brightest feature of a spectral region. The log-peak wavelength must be 6341.34 angstrom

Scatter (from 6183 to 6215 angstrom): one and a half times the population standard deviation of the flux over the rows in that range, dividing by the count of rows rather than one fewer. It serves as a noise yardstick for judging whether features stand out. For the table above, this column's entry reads 1.8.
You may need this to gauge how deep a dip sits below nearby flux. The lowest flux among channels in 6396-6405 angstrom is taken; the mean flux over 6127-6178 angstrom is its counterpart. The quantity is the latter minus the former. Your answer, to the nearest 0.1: 1.0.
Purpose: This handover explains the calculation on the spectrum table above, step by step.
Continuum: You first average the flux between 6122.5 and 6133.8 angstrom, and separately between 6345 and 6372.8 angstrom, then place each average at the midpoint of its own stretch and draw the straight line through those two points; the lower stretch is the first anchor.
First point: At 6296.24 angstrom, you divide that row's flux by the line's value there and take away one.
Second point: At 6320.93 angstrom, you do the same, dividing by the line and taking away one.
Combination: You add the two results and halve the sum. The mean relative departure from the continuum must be -0.08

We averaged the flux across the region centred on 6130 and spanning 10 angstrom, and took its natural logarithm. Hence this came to 2.92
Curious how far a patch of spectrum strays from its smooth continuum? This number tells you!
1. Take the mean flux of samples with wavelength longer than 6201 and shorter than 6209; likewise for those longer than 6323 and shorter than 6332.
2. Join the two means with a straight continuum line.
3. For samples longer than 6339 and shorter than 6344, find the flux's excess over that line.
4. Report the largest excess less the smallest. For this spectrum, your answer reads 3.3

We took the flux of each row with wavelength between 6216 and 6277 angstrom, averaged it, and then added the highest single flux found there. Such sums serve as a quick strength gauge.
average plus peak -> 41.9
